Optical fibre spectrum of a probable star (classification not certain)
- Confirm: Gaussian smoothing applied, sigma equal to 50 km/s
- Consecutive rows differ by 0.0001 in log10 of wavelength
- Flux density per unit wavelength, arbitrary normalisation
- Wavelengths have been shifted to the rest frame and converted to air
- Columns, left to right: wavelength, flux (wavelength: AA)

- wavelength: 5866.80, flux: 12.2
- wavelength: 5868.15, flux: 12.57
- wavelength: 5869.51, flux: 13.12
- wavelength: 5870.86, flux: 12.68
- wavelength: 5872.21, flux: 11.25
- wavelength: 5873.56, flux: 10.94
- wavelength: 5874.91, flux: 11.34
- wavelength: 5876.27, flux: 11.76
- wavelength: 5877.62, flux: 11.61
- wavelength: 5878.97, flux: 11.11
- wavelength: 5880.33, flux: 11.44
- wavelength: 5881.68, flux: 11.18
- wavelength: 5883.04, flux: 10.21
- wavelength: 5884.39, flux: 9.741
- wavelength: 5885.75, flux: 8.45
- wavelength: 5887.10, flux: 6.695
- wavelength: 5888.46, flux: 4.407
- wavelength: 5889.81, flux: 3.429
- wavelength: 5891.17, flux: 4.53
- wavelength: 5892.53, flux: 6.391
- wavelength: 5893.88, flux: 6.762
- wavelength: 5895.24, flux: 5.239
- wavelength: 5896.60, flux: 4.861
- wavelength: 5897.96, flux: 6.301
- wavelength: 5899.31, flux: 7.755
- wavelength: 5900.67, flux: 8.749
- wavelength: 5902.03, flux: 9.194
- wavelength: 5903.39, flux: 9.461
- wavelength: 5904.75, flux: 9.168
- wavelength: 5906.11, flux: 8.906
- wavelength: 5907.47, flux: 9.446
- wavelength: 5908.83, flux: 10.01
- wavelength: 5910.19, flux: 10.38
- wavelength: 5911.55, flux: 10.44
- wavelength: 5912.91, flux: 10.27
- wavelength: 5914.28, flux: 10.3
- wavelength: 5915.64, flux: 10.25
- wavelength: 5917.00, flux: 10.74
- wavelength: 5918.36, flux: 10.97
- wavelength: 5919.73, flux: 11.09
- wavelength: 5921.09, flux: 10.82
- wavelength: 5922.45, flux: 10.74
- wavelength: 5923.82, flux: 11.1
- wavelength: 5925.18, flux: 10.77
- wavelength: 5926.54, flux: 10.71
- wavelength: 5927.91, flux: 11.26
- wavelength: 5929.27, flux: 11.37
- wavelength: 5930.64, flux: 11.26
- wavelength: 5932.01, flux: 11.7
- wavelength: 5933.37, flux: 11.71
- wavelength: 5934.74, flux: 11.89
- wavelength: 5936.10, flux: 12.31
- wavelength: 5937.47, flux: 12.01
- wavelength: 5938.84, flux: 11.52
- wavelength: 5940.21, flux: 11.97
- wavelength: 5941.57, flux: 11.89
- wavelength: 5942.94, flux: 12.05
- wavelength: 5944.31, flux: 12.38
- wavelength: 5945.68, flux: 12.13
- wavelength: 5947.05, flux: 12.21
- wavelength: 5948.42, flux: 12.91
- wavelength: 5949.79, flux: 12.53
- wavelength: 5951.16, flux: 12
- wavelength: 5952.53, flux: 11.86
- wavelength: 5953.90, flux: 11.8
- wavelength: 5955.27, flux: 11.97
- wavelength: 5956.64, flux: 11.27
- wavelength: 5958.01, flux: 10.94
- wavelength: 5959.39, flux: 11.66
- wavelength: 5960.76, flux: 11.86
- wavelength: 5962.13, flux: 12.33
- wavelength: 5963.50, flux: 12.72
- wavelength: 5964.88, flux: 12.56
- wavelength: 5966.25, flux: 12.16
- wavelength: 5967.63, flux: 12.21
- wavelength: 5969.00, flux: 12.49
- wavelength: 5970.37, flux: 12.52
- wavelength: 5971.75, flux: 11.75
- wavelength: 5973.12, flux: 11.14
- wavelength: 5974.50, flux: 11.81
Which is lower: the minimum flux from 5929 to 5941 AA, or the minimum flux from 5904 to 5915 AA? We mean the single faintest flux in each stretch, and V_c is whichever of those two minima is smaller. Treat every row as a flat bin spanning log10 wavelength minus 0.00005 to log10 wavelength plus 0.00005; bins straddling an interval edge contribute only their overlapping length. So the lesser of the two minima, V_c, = 9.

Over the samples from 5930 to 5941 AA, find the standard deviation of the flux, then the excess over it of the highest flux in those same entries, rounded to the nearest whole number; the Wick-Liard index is 12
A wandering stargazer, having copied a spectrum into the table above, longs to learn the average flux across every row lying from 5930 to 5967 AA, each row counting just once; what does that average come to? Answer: 12.0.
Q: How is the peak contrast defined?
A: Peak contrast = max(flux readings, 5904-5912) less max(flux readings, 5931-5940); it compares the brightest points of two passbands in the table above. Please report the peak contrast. -1.9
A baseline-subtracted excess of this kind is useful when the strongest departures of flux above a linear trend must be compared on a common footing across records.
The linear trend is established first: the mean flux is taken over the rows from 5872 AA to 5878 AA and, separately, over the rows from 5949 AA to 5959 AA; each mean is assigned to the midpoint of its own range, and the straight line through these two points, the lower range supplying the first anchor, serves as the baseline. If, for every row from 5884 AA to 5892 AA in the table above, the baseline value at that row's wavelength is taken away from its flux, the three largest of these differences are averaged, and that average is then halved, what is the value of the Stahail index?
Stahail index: -1.6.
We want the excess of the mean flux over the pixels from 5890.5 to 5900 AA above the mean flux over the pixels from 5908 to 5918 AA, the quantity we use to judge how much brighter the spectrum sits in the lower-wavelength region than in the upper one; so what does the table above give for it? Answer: -4.4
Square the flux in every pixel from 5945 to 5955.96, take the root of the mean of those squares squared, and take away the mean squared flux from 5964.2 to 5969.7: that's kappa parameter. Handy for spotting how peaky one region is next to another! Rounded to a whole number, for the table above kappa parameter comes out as -4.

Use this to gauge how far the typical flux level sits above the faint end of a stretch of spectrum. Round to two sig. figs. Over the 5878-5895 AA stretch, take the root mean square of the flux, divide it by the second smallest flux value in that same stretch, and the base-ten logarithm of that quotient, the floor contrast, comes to 0.28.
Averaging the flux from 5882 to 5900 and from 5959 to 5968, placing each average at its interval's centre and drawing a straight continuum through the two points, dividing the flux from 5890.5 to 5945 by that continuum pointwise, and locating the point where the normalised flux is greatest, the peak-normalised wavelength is 5910.19 AA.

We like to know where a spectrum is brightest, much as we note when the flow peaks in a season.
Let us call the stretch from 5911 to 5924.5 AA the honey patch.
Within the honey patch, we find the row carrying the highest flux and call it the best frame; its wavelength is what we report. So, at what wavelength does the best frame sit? 5923.82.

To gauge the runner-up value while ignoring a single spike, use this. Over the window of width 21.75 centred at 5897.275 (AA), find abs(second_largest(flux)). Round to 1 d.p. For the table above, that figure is 9.4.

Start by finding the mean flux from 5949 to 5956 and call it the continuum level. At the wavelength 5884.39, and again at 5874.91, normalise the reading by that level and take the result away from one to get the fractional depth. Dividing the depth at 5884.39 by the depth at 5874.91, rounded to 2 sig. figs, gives 3.3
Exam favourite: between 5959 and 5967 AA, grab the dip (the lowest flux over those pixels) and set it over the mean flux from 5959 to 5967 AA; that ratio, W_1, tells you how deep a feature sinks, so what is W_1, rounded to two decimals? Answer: 0.95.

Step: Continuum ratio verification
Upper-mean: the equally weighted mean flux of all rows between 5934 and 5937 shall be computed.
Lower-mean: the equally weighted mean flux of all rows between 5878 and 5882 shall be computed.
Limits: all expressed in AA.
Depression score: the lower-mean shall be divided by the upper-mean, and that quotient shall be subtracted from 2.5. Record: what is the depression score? 1.57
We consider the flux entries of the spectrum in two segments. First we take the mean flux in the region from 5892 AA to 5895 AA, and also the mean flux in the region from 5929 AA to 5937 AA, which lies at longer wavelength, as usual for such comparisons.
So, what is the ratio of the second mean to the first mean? 1.8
